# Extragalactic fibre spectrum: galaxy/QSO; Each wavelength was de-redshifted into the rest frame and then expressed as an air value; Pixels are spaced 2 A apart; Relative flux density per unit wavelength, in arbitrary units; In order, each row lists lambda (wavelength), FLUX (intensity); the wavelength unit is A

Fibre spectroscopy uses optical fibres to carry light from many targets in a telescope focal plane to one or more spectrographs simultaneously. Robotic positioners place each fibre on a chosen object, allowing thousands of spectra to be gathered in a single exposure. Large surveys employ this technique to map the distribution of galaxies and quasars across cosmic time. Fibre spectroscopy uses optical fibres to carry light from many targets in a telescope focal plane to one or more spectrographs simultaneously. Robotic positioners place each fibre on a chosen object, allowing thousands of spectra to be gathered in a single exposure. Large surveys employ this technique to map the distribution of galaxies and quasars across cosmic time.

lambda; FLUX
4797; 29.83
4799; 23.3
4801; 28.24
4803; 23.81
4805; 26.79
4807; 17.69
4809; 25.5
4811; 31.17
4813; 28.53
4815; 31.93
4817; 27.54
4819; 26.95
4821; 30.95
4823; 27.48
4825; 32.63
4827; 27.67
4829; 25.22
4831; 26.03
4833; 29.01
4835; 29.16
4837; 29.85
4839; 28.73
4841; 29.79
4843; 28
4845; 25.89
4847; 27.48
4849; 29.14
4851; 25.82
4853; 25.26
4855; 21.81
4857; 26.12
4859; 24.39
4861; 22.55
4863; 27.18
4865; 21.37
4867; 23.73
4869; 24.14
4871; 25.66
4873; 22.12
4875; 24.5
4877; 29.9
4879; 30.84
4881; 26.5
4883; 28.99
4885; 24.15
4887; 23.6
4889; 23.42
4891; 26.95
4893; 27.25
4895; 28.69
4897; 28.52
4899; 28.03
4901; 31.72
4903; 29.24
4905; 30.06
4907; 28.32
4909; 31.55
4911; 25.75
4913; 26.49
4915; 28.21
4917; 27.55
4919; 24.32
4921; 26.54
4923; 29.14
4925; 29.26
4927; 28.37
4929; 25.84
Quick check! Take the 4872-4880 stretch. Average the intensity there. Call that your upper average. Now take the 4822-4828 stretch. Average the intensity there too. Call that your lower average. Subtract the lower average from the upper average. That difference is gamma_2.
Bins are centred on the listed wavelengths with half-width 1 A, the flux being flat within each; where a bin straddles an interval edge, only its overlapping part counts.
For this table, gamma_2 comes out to -2.4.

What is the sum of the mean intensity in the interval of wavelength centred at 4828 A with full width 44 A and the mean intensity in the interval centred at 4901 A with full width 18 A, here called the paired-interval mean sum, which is 57.3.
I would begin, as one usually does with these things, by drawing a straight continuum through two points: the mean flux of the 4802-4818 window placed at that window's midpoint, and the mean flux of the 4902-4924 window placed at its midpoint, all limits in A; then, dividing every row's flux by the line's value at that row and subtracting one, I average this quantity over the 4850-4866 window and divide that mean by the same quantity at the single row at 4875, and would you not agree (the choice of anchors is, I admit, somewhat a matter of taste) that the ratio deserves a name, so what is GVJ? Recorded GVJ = 1.00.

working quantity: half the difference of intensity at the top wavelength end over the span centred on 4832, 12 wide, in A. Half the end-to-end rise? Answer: 1.1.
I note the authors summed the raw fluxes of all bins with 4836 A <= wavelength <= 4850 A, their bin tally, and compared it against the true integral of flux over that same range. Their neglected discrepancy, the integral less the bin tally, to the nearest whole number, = 199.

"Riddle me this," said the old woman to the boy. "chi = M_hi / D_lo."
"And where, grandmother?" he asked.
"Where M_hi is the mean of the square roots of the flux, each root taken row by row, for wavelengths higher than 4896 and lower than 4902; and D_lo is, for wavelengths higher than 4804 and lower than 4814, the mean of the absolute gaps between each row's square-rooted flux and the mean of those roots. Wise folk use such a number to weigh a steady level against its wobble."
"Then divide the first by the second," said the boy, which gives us 15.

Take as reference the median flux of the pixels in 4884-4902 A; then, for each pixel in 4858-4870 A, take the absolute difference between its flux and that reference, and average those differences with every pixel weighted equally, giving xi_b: 3.4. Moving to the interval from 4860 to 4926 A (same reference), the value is 2.3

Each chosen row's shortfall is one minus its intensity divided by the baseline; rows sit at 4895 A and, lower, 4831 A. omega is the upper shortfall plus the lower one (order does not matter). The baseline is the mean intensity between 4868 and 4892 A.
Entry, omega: -0.11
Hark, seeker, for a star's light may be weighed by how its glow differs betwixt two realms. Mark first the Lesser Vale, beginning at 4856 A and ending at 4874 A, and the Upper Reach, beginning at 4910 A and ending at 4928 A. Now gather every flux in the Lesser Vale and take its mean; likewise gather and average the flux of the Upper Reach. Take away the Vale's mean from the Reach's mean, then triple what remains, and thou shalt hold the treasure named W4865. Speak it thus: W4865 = 9.5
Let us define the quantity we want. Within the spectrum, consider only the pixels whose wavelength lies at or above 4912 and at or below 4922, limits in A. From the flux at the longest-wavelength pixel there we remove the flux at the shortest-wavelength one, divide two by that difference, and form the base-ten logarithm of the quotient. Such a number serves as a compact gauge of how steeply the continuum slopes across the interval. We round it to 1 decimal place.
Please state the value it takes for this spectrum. 1.6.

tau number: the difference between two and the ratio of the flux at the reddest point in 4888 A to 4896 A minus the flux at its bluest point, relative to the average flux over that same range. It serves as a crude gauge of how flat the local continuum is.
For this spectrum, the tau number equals 1.80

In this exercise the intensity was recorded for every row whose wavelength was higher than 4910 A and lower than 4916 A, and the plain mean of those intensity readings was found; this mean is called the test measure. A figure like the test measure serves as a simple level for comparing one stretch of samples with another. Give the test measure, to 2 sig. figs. 27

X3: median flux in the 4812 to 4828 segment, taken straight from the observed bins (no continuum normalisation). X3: 28.1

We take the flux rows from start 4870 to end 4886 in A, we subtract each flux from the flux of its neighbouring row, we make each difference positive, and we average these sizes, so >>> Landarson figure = 3.4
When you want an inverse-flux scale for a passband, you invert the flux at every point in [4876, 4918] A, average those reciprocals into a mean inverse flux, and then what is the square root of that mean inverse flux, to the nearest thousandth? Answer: 0.190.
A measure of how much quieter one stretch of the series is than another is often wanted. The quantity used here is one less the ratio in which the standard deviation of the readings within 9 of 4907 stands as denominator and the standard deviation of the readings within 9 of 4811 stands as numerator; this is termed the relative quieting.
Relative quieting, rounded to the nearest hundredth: -1.06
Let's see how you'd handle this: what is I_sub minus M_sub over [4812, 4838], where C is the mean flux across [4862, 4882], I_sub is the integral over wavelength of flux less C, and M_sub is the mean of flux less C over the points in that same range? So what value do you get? 77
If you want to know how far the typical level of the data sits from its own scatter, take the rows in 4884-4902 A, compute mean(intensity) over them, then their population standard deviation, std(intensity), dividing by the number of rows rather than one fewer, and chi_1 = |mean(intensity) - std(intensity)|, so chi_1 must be 24.3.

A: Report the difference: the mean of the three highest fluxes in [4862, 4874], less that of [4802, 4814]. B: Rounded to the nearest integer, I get -3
